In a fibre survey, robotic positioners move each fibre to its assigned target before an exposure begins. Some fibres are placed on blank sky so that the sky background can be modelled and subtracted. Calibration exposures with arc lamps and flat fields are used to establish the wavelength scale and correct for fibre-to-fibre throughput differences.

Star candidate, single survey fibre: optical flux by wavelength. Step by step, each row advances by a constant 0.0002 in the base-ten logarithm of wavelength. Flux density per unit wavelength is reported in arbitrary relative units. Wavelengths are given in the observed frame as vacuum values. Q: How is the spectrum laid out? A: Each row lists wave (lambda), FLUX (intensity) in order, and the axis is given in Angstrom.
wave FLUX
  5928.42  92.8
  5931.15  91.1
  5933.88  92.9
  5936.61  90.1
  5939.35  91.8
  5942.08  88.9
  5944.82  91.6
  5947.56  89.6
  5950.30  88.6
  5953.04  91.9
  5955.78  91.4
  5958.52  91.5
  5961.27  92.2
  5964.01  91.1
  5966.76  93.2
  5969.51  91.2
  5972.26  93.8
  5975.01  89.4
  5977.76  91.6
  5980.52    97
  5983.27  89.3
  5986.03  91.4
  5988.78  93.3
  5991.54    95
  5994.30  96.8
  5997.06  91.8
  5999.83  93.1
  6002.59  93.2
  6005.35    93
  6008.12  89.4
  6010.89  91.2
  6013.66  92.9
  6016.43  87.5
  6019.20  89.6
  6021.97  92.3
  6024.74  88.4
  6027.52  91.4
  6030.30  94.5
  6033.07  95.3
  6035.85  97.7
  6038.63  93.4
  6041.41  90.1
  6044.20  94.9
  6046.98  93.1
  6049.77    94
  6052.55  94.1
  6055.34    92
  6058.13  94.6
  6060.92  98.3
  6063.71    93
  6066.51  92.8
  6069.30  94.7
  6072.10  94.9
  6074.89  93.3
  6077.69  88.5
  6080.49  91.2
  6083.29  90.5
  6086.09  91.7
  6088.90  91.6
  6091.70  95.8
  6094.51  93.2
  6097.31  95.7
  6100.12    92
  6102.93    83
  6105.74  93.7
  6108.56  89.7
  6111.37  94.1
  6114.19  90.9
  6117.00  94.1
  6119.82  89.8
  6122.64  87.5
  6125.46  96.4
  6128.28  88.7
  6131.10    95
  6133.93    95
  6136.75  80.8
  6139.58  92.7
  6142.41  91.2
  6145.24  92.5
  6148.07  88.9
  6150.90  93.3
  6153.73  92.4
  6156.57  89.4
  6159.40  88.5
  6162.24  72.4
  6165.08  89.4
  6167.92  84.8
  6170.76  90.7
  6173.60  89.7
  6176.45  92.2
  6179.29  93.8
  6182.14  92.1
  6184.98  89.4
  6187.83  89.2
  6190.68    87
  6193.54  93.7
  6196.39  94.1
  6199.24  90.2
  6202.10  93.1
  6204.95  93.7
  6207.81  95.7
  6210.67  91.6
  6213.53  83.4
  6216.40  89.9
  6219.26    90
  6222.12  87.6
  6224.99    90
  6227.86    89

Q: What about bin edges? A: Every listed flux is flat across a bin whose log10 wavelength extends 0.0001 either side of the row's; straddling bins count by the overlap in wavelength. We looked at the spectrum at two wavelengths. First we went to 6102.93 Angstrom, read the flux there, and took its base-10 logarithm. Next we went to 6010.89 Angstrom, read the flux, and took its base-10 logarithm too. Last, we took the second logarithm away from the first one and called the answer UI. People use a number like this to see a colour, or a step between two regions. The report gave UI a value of -0.041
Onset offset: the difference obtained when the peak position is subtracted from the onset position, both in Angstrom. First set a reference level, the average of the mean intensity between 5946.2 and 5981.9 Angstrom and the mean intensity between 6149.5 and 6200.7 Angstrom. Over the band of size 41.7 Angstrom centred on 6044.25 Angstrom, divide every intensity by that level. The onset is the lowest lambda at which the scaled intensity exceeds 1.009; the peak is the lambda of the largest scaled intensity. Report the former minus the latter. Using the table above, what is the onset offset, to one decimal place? -30.6 Angstrom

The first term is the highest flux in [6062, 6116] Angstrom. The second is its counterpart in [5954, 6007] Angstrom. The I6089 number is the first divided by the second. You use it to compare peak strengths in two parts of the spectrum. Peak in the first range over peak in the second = 0.99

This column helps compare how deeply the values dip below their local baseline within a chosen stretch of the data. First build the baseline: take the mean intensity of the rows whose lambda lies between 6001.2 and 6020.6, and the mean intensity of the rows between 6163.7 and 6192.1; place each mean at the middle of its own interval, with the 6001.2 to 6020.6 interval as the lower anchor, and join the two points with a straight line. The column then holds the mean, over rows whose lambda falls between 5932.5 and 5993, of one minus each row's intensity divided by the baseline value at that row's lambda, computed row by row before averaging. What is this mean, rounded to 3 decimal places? -0.004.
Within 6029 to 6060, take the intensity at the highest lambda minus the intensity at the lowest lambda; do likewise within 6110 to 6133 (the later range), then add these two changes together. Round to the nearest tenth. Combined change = 1.0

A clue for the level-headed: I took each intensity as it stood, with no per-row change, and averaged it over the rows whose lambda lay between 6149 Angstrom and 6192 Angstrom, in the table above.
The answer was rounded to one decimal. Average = 89.0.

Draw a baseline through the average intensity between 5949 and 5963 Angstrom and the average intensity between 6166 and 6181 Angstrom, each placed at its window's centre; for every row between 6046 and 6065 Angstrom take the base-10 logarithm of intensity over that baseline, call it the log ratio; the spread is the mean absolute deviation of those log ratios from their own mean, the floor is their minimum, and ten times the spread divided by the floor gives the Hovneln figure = 10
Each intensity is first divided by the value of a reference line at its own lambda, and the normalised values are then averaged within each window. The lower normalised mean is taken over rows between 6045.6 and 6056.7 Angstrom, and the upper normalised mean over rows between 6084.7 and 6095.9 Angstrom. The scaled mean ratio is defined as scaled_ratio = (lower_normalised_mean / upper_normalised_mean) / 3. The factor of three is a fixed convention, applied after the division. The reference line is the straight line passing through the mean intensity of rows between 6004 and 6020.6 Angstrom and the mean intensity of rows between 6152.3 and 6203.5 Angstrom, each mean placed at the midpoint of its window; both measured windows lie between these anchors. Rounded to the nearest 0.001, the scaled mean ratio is 0.333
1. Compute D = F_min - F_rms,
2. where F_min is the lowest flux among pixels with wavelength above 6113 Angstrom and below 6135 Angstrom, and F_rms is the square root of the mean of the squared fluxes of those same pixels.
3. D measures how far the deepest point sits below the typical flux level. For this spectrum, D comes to -5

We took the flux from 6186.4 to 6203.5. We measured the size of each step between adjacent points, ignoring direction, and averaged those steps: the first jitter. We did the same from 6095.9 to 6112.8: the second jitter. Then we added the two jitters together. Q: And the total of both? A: 10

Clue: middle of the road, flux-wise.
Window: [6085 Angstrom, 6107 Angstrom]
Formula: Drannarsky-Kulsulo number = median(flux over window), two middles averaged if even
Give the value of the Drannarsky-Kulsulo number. 92.6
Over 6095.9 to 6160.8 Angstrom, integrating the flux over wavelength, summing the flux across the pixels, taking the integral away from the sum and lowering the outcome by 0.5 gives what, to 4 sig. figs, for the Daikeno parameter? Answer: -3818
